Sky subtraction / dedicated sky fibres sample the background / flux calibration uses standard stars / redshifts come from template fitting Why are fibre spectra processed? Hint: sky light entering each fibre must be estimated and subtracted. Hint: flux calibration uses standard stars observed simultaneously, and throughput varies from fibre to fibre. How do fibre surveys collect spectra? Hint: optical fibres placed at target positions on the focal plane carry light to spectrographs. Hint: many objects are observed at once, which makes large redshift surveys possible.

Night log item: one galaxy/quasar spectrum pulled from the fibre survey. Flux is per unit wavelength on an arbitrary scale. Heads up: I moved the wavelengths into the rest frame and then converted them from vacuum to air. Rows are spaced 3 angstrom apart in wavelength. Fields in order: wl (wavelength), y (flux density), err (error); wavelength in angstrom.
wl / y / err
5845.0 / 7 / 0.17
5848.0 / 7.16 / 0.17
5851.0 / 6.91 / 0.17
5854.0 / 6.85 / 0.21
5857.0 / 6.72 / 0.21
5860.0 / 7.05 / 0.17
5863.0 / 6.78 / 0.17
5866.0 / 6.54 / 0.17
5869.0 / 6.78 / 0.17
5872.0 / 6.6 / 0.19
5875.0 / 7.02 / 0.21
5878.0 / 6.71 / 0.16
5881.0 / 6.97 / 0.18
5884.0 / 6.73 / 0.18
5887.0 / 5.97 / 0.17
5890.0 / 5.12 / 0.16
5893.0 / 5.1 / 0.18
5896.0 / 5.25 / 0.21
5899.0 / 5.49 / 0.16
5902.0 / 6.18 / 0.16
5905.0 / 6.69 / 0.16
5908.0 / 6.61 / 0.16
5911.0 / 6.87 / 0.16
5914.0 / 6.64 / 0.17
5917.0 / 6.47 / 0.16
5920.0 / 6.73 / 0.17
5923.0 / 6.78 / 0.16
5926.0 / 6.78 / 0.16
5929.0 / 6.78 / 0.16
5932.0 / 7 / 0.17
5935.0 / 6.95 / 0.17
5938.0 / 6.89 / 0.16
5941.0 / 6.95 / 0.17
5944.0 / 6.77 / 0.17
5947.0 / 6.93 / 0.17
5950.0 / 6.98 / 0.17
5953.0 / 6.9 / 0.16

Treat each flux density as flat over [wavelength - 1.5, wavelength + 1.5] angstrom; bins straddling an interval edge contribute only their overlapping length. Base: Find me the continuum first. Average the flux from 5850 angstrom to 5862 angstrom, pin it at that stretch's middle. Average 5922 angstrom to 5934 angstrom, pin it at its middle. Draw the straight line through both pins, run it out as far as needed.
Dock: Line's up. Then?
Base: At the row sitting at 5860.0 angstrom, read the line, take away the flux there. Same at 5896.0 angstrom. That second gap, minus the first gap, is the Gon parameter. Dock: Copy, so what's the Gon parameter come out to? 1.8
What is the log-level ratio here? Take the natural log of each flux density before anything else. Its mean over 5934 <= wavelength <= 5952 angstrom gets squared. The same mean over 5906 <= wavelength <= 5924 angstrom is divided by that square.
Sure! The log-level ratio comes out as 0.51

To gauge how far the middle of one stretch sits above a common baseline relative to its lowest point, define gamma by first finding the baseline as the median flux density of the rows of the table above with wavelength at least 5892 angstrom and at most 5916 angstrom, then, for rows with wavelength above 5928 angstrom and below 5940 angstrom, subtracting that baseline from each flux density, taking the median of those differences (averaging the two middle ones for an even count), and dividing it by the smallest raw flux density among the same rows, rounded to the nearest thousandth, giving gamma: 0.077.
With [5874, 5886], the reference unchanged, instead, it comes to 0.068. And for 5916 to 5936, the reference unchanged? 0.060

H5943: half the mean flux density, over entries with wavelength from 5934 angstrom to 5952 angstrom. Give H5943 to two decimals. 3.46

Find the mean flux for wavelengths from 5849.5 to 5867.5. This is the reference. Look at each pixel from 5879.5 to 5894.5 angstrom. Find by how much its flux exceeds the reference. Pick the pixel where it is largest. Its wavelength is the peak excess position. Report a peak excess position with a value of 5881.0 angstrom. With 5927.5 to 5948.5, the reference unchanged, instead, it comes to 5932.0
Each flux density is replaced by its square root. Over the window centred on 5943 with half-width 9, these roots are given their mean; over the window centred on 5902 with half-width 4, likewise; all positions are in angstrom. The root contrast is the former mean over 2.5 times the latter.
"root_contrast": 0.425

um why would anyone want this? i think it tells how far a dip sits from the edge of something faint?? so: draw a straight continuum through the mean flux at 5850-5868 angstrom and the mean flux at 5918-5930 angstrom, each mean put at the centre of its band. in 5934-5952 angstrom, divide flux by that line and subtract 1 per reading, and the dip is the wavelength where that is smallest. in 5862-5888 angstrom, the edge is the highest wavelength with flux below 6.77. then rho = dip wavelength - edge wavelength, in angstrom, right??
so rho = 57 angstrom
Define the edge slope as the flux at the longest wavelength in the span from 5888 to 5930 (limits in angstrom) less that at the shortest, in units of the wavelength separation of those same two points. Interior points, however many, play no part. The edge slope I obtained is 0.043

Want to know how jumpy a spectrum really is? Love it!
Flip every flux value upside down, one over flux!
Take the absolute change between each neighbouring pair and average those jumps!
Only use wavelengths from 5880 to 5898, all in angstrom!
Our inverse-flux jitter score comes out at 0.012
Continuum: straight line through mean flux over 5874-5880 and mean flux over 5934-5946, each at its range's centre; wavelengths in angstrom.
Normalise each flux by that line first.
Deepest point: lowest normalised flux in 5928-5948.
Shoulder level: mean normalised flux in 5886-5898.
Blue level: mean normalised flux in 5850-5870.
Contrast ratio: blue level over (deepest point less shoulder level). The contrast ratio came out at 5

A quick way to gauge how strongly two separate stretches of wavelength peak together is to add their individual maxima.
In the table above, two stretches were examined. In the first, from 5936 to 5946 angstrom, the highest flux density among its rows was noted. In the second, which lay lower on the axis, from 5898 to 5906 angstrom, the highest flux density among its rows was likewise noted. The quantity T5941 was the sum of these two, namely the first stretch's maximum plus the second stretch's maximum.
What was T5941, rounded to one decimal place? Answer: 13.6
